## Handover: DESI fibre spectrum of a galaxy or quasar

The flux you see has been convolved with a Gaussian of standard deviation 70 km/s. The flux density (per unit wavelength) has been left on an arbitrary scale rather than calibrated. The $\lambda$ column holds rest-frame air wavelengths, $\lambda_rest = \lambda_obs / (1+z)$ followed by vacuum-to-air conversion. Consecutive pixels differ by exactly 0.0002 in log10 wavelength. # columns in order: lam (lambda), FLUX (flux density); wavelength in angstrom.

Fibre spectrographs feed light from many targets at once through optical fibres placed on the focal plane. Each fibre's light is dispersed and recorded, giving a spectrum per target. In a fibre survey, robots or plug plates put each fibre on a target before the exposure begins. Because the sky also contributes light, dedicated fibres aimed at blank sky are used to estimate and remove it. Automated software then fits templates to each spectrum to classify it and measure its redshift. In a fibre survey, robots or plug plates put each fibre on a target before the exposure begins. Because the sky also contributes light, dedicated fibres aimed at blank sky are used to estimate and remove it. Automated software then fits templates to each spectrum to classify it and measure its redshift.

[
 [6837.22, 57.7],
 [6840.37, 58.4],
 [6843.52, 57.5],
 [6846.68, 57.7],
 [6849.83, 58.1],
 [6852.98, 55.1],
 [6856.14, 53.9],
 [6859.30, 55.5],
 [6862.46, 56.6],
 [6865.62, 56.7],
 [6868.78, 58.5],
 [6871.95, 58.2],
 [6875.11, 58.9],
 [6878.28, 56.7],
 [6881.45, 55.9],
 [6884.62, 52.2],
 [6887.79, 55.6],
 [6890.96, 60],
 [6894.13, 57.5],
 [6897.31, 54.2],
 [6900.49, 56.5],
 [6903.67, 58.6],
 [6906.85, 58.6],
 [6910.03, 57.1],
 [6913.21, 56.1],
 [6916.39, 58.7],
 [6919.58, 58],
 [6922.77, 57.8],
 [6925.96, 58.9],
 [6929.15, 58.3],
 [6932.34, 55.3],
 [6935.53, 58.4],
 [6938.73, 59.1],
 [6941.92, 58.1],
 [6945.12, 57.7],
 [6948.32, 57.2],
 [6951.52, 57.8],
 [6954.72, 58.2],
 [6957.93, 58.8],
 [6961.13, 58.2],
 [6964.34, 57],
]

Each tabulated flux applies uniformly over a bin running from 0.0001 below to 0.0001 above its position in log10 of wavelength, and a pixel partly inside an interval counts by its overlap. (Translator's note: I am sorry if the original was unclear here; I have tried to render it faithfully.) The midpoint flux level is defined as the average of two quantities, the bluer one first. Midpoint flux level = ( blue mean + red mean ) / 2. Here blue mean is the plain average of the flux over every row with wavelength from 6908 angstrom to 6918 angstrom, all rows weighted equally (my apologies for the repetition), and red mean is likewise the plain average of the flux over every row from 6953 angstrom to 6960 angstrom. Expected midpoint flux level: 57.9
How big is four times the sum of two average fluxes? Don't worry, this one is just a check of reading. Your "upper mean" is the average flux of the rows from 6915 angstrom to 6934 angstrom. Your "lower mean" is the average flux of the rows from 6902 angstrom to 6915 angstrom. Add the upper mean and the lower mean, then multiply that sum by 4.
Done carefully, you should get 462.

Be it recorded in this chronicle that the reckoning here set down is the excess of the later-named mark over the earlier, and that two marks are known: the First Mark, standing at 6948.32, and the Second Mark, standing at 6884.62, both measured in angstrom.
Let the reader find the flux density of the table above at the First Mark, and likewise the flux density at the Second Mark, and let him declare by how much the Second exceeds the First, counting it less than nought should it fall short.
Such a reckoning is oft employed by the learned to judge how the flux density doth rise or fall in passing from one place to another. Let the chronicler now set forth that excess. -5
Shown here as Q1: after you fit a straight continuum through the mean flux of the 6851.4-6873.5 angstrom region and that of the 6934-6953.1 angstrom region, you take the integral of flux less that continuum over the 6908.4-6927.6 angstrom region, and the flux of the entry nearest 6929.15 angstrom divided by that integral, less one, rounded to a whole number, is 11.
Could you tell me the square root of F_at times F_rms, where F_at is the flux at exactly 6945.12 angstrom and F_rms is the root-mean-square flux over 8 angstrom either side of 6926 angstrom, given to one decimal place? 57.7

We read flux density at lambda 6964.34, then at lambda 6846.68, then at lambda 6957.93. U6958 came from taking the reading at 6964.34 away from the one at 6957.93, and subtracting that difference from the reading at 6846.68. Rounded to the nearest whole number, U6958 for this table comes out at 56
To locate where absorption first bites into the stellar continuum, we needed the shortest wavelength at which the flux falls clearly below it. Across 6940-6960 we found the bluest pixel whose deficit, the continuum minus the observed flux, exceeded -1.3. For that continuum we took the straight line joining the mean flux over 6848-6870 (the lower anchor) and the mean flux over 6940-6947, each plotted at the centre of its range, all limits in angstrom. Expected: 6941.92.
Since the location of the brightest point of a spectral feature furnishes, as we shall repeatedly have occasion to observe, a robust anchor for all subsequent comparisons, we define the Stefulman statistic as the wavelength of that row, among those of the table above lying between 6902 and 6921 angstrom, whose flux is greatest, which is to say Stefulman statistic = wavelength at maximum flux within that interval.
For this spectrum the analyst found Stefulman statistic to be 6916.39 angstrom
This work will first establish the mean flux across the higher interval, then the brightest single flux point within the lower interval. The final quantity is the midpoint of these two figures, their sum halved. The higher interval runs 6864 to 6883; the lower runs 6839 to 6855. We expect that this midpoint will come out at 57.9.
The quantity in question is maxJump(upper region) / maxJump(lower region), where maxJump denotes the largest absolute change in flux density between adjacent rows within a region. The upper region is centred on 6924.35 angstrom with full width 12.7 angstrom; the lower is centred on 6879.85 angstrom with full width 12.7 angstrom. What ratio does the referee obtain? 0.30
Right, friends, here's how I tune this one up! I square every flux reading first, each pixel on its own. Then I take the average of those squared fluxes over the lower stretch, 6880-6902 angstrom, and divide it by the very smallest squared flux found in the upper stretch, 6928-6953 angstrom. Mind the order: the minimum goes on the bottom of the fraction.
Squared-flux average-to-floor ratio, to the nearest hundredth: 1.03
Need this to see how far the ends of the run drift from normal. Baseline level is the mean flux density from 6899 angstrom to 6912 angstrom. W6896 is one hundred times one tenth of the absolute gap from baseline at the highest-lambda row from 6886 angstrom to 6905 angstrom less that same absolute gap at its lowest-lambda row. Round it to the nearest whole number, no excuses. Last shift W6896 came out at -12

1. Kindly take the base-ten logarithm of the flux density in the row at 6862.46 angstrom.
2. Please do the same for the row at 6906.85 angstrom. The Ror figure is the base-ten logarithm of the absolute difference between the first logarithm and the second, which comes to -1.82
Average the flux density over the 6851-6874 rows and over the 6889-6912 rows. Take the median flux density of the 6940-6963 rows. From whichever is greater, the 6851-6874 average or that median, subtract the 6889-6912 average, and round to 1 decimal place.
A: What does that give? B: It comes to 0.6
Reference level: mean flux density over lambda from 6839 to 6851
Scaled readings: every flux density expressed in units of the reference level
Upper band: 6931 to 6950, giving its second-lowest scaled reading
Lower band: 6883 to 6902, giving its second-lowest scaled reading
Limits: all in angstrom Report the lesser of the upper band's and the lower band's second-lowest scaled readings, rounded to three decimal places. 0.936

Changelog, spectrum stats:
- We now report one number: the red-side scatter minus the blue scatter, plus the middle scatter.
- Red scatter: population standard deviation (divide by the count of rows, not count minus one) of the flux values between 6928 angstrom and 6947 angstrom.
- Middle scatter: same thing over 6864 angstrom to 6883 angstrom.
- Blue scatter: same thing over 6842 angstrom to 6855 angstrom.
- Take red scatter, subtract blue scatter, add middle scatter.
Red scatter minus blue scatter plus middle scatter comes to 1.13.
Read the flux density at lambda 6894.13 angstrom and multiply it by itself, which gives 3306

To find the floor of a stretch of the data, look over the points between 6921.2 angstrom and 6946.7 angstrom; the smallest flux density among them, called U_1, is 55.3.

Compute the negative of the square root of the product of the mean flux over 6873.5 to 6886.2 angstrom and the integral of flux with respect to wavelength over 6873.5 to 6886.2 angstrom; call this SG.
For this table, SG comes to -199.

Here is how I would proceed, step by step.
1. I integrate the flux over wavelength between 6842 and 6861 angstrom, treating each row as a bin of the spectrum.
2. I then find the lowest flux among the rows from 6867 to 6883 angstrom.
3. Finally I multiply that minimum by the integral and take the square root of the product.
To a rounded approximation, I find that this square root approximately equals 244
